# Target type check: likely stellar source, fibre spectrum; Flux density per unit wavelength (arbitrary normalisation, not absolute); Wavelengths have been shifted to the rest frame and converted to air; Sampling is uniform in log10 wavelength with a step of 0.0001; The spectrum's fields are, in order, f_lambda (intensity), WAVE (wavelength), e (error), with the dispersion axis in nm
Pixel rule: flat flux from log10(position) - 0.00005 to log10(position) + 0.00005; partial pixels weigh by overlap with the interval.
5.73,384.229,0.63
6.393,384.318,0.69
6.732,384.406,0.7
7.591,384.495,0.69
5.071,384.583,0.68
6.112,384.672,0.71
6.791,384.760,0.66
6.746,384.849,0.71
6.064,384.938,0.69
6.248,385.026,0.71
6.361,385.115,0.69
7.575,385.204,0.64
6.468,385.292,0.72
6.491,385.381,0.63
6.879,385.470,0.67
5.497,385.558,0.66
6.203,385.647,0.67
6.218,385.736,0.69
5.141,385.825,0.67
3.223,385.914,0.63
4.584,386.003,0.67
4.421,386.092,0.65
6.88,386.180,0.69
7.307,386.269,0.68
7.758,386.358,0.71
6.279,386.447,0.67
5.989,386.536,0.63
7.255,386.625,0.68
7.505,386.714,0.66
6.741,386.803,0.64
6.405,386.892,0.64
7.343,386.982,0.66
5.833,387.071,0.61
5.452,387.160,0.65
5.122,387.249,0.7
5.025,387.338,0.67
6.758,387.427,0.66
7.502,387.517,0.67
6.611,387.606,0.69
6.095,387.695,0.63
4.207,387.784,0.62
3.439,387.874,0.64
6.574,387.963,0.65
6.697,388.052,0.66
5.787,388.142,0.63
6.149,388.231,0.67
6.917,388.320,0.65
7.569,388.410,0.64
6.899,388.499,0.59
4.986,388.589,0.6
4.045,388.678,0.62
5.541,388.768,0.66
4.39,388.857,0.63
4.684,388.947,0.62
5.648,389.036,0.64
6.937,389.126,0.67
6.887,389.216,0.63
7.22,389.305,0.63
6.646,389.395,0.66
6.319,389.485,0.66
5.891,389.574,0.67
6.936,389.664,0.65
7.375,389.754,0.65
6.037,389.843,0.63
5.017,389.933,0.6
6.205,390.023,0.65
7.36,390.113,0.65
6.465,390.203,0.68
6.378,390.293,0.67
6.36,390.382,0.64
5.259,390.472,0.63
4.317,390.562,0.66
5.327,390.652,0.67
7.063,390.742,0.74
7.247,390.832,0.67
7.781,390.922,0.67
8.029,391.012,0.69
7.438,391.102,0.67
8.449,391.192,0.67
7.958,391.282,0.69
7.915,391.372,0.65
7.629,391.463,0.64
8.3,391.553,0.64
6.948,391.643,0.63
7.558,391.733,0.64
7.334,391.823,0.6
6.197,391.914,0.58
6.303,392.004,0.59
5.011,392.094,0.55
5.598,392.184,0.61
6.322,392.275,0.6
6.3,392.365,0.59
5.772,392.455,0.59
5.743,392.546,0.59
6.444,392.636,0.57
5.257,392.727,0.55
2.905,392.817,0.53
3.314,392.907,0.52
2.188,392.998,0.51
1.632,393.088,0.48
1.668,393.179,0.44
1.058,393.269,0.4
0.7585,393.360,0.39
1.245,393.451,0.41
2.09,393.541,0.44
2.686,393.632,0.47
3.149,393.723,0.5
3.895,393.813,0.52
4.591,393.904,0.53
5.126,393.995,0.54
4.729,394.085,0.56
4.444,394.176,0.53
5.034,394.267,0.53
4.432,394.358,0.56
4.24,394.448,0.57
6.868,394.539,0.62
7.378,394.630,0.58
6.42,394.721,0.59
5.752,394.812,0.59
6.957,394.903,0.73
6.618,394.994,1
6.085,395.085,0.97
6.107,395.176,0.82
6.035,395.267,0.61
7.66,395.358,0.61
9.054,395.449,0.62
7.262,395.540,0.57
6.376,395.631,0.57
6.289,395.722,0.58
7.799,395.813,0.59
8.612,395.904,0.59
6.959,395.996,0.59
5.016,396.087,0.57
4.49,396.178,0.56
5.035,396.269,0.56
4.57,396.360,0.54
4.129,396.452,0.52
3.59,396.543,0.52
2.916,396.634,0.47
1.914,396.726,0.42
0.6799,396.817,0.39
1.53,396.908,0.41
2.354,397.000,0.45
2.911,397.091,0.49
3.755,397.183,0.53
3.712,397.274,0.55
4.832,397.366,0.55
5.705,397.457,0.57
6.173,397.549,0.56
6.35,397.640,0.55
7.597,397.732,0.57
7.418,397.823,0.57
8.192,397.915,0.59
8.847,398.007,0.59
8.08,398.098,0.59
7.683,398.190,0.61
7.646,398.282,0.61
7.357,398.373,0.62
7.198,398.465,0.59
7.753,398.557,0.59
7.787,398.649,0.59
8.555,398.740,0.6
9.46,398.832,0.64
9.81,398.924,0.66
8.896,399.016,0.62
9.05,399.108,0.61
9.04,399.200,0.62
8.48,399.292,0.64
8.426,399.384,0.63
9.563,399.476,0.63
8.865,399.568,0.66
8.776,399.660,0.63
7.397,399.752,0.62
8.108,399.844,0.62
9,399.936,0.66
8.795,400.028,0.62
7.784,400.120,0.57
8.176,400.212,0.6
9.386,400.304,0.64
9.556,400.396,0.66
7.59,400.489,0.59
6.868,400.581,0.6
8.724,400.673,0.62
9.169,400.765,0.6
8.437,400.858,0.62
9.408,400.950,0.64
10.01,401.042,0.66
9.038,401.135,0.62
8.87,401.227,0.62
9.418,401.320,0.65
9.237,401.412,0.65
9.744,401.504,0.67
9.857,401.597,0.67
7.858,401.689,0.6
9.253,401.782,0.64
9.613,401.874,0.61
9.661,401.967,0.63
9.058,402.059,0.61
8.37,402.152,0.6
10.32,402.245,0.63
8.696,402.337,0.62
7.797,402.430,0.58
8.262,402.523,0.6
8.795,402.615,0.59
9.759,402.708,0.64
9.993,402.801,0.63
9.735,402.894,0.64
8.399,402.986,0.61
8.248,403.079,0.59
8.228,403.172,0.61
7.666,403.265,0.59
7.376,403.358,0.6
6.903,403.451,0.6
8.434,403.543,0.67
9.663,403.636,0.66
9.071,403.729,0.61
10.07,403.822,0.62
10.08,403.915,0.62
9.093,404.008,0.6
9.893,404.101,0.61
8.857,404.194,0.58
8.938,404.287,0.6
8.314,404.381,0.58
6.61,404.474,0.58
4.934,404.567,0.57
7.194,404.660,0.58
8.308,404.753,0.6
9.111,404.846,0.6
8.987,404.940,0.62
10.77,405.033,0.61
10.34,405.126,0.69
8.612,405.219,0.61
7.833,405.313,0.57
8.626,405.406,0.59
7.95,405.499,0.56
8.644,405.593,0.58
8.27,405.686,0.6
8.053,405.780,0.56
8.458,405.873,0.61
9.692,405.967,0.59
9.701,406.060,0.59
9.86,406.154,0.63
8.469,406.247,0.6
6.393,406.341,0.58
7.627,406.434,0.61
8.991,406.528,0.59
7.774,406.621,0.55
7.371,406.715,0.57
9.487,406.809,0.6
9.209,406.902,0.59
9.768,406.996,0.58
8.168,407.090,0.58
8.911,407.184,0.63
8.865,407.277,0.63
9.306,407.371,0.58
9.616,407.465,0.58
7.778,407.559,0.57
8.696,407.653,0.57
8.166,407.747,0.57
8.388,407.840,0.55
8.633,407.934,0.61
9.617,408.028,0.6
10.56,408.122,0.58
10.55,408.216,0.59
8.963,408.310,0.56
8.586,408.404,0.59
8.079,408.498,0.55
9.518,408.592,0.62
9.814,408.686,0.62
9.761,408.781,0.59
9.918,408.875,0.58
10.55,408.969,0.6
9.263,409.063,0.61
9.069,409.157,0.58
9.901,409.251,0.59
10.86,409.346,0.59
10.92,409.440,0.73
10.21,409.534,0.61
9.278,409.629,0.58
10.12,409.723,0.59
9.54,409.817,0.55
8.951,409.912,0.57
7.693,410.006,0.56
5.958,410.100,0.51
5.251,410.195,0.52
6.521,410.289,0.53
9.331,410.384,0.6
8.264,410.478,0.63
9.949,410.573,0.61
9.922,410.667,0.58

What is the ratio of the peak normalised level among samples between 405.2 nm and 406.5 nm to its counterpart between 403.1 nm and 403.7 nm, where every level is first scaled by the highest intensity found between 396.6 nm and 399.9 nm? 1.02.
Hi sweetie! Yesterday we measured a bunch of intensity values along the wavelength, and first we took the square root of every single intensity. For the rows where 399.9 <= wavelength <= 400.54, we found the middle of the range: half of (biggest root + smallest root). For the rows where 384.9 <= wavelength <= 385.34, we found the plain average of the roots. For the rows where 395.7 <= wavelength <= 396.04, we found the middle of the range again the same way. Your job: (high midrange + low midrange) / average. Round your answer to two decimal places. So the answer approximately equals 2.21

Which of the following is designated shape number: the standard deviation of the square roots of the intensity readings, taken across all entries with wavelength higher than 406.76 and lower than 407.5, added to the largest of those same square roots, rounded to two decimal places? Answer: 3.21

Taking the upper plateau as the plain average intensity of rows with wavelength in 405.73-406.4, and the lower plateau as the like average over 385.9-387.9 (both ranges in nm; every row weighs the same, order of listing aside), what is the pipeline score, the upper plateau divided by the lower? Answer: 1.4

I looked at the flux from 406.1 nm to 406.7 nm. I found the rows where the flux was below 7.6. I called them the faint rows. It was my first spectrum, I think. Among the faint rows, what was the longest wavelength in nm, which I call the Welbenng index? 406.341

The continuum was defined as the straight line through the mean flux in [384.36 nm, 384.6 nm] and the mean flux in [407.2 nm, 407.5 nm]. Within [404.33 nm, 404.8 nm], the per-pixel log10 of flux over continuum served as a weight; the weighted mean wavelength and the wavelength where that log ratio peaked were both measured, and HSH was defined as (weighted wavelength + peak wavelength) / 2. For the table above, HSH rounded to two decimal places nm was 404.47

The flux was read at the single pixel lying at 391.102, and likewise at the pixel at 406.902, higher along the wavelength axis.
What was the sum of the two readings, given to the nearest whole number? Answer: 17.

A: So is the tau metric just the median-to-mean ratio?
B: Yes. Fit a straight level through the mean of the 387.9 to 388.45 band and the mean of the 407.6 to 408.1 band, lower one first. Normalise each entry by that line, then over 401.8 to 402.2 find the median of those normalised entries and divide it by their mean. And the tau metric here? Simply 1.02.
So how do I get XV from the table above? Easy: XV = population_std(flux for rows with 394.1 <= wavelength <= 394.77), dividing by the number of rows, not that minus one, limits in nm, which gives 1.21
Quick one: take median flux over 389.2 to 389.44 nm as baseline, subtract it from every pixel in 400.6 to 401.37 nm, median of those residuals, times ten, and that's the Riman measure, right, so 22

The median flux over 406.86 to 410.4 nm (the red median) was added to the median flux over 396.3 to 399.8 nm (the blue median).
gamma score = 17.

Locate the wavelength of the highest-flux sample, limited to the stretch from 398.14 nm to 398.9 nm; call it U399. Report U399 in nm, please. 398.832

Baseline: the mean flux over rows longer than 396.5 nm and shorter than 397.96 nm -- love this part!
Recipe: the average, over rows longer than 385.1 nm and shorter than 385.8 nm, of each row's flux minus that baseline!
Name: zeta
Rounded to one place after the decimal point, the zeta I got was 2.1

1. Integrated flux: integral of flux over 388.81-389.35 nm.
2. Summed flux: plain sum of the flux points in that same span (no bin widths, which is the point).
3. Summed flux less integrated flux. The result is 33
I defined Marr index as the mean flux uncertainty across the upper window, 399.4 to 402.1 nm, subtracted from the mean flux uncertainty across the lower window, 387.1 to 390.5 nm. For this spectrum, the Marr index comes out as 0.02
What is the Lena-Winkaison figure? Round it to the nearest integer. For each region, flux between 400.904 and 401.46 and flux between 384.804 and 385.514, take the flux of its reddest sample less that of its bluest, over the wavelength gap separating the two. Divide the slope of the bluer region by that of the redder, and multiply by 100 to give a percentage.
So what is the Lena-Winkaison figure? -58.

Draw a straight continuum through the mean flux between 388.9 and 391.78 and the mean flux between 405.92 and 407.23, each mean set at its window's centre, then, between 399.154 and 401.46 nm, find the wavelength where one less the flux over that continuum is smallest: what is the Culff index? 401.042 nm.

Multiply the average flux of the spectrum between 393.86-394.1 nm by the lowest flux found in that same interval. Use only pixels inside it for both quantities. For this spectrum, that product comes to 22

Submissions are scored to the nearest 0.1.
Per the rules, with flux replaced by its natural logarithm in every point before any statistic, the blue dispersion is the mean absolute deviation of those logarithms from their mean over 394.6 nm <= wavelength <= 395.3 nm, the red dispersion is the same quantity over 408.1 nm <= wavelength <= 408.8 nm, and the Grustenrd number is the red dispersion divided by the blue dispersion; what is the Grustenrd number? 1.2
